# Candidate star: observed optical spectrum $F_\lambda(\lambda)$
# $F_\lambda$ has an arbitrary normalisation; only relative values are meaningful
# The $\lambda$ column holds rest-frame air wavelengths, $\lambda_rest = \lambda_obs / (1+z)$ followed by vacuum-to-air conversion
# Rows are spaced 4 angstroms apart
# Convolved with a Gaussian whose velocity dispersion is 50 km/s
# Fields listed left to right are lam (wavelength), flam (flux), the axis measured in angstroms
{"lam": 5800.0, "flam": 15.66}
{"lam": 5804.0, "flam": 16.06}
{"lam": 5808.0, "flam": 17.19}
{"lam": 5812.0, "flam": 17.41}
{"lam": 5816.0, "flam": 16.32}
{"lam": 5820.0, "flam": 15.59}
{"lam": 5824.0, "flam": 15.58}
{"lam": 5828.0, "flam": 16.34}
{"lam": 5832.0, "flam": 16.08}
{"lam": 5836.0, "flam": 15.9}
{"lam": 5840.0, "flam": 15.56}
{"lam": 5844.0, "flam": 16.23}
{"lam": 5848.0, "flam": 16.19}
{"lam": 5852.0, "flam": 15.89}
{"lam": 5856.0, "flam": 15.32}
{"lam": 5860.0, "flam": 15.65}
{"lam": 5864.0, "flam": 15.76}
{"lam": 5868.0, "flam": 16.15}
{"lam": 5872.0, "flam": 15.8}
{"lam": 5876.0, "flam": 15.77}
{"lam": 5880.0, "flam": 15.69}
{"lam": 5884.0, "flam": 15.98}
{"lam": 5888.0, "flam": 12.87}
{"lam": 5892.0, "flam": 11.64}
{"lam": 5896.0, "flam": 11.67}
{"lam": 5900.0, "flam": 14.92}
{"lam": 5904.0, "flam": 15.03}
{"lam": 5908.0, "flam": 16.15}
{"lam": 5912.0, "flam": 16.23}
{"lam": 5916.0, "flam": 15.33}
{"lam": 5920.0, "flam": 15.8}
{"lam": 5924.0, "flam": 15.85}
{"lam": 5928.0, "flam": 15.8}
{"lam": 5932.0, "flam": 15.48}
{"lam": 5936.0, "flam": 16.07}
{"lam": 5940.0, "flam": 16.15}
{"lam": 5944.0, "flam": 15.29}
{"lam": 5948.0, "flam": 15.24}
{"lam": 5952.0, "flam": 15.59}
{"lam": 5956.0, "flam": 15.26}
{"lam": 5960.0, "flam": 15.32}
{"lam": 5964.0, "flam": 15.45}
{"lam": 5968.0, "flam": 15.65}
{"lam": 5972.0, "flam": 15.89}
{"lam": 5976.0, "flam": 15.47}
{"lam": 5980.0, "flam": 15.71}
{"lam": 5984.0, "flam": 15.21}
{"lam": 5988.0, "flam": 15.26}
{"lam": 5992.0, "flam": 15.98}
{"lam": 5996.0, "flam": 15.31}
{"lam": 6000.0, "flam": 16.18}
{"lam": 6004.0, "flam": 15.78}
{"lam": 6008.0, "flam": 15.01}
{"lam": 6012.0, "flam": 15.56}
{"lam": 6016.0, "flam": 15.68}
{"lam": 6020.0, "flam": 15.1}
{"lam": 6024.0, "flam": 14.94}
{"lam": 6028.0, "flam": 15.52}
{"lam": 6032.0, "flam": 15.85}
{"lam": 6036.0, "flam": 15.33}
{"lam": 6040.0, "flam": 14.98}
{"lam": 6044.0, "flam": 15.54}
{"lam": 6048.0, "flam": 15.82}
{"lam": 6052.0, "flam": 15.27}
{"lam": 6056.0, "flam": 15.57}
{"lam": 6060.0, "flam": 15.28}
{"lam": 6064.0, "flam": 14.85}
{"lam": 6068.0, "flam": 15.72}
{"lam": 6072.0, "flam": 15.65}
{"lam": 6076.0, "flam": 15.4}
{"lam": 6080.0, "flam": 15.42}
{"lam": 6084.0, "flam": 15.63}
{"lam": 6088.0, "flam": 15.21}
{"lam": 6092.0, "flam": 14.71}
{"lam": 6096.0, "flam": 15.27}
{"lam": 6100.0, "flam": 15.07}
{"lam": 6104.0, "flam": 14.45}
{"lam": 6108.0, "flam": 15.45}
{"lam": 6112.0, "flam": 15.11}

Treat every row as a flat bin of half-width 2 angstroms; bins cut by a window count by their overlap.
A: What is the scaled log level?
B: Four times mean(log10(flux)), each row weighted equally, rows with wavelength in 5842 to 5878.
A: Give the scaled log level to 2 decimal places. 4.80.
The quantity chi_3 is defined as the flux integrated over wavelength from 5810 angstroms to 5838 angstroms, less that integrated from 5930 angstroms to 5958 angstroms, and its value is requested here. 17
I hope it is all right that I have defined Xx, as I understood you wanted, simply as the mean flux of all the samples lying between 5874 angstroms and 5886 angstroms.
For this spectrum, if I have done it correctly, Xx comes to 15.8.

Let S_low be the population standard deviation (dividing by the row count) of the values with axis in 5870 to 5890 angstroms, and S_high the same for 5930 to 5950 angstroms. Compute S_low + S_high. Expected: 1.6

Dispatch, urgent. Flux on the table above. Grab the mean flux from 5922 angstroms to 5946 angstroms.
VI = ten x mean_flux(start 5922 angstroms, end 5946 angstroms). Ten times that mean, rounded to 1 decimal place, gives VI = 157.7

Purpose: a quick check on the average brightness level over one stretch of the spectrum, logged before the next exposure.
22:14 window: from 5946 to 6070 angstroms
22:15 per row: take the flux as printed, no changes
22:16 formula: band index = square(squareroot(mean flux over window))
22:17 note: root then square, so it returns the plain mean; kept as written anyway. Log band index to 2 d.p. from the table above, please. 15.46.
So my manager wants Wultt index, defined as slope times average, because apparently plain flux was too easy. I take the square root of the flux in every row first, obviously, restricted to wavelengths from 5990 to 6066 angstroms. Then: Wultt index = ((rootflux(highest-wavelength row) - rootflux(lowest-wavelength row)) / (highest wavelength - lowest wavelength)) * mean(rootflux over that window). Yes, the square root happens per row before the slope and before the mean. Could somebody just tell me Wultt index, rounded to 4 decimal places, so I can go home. -0.0079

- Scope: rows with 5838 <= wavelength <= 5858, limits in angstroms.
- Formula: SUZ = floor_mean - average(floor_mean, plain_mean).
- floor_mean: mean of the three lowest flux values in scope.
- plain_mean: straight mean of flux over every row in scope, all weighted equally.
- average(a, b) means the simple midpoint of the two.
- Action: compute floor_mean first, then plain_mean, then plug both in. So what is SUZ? -0.124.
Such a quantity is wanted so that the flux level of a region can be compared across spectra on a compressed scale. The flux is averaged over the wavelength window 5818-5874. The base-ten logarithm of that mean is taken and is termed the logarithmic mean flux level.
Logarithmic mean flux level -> 1.20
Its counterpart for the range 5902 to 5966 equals 1.19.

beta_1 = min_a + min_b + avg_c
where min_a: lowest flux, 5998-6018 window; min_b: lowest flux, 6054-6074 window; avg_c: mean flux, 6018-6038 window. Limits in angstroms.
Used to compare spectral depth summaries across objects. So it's 45.2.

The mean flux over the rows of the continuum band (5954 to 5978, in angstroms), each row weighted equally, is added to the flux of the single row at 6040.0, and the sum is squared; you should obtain 929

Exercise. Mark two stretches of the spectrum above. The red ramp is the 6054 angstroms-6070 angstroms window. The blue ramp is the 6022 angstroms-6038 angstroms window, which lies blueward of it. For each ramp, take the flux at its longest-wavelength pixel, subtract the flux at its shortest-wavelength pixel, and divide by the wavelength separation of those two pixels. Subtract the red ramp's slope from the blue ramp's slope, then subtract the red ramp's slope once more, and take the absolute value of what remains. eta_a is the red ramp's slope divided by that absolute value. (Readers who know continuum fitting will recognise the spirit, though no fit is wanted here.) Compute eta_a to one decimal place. 1.7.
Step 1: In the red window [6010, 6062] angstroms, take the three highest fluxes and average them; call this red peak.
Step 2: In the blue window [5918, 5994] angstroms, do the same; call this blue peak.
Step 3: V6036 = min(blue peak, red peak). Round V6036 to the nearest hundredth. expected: 15.78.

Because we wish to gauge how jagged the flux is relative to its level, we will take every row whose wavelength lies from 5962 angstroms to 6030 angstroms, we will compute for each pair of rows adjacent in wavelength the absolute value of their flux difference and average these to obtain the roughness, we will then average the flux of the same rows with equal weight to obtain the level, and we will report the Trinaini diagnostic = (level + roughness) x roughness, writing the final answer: 7.0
